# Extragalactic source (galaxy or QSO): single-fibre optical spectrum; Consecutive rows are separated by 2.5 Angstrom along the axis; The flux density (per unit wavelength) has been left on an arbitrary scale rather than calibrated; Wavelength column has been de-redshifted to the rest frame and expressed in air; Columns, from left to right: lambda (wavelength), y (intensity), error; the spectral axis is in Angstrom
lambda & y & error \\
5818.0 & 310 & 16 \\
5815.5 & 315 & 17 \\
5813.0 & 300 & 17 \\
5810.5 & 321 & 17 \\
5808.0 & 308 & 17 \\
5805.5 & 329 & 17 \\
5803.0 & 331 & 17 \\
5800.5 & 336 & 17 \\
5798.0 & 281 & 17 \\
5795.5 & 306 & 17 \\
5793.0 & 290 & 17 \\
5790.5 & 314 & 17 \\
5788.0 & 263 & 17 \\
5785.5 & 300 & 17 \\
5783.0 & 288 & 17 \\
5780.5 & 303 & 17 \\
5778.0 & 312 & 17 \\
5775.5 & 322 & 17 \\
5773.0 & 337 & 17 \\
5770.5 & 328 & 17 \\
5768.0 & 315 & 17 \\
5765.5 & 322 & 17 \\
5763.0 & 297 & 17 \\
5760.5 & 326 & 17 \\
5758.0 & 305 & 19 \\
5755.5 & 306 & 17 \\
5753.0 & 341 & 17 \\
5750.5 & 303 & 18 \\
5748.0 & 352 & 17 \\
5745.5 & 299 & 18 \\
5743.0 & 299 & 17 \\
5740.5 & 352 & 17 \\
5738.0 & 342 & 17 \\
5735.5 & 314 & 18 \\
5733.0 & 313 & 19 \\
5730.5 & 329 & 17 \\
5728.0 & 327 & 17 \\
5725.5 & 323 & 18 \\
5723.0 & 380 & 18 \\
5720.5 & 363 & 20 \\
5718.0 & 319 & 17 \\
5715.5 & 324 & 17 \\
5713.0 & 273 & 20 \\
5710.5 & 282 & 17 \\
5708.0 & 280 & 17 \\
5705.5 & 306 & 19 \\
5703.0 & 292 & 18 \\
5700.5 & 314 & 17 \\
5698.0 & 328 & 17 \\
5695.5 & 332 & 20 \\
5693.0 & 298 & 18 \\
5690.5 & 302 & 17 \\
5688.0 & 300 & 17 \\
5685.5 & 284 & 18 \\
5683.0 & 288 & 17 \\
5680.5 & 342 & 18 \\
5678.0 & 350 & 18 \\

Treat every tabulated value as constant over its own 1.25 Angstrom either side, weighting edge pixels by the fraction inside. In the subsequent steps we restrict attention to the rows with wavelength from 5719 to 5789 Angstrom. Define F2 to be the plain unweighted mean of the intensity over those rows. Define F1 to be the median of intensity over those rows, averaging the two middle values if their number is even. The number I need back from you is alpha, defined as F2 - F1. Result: 2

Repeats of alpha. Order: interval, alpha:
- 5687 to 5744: 3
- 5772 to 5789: 1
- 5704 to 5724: 3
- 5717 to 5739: 7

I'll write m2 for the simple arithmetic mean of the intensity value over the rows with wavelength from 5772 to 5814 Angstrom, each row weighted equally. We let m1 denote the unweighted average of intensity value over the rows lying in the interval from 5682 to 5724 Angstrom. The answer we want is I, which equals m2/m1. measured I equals 1.00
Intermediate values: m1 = 310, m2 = 308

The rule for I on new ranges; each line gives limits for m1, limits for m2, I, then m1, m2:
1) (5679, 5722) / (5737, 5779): 1.04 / 307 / 321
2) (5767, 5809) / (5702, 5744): 1.03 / 310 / 319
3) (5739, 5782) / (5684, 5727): 0.98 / 319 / 312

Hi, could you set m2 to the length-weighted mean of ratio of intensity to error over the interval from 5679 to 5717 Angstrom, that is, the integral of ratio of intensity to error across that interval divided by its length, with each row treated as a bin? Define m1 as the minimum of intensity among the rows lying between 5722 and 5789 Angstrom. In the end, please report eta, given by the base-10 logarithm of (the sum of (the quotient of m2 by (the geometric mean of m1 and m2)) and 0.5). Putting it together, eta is -0.122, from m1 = 263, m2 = 17.1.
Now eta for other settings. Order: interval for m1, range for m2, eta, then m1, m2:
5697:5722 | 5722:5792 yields -0.119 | 273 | 18.4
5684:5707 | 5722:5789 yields -0.122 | 284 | 18.4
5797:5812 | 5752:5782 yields -0.121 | 281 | 18.5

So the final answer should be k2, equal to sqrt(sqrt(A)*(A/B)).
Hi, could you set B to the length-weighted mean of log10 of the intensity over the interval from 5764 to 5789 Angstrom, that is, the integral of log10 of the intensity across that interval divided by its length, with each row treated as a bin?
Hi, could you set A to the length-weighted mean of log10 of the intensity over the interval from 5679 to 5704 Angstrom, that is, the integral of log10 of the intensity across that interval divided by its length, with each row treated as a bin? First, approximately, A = 2.49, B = 2.49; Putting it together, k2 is 1.26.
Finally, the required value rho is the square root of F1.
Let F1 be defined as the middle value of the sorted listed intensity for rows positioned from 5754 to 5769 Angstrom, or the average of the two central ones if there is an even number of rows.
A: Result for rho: 17.62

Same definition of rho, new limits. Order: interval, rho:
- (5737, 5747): 17.90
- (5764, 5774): 18.03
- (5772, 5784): 17.66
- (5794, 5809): 17.85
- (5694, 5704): 17.92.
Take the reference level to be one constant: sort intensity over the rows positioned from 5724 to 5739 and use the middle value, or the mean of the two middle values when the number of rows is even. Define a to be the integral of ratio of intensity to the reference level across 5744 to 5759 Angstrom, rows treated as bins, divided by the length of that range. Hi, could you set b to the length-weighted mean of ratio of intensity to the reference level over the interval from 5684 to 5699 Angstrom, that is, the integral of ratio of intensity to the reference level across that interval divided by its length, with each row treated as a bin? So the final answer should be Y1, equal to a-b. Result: 0.034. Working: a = 0.98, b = 0.94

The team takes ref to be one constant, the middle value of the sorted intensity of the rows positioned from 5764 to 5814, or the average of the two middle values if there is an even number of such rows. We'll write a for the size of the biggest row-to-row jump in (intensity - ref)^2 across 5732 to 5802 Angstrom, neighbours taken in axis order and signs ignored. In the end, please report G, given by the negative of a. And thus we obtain -2499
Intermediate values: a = 2499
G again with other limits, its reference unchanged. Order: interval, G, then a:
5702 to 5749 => -4389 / 4389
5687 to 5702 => -224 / 224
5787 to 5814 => -2499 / 2499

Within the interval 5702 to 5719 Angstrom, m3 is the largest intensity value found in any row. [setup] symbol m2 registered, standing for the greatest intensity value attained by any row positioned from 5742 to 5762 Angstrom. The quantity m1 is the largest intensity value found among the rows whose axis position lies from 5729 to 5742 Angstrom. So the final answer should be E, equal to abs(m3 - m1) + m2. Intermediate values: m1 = 352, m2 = 352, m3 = 324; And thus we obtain 380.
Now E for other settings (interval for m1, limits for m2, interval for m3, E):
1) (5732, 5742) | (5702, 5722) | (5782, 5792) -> 401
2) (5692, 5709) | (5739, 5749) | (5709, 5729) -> 400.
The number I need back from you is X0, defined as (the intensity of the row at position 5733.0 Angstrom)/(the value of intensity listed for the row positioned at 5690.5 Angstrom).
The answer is 1.036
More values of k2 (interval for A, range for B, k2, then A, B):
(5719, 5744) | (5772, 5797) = 1.27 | 2.52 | 2.48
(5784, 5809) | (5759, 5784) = 1.25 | 2.48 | 2.50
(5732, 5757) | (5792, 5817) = 1.26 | 2.51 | 2.49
